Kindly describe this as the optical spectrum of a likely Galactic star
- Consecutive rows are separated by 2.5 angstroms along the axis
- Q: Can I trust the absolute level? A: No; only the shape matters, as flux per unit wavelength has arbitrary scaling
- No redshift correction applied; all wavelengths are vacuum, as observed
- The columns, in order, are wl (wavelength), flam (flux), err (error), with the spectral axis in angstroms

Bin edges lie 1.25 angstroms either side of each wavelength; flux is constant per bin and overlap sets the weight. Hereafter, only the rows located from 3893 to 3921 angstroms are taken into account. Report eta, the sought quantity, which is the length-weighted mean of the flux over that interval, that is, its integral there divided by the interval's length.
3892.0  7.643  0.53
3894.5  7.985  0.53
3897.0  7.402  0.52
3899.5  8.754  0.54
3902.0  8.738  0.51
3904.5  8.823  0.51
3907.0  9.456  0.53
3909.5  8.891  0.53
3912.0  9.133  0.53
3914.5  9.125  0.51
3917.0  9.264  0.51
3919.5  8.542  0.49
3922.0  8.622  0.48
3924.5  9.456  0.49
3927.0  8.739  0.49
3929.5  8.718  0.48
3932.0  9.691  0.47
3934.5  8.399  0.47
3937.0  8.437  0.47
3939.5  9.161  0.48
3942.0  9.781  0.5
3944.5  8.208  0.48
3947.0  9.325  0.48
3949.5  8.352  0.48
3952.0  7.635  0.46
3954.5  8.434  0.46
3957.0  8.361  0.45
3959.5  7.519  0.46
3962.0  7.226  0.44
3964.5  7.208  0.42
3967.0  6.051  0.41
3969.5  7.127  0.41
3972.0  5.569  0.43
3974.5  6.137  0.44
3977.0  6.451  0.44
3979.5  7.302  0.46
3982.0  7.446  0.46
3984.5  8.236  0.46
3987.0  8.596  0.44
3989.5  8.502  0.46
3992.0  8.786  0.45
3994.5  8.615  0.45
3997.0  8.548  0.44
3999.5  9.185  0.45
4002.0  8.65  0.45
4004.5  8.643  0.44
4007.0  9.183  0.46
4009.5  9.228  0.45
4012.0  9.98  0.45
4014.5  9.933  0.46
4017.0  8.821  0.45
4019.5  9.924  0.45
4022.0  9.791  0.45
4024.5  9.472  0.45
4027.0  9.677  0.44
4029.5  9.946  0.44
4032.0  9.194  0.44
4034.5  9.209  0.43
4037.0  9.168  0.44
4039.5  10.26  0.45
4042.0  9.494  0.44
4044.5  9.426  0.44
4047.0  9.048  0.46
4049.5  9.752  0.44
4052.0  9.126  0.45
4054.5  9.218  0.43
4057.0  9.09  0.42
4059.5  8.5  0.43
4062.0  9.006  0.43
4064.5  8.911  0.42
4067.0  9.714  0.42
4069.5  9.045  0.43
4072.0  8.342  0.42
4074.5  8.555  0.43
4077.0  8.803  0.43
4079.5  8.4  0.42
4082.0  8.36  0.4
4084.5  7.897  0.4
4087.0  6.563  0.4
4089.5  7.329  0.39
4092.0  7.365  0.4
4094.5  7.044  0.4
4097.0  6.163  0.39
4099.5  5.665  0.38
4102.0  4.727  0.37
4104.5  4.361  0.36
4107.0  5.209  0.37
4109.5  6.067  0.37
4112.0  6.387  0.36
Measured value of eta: 8.73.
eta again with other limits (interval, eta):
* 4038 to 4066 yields 9.26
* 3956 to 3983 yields 6.93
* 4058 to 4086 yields 8.67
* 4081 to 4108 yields 6.42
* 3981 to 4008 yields 8.59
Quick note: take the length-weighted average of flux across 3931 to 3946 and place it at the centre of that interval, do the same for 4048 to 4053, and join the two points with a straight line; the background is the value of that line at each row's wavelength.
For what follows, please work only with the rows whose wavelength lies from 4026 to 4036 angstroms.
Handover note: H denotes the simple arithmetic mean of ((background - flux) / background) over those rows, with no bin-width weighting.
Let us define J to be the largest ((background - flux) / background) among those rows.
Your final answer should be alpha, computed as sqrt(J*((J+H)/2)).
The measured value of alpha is 0.00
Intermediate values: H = -0.02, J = 0.017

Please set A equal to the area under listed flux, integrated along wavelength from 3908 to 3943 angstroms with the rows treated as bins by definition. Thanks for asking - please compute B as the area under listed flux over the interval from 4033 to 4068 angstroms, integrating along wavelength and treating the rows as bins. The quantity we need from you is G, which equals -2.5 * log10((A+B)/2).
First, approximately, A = 315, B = 325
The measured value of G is -6.262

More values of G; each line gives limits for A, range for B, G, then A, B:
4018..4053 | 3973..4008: -6.226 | 334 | 285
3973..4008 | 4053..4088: -6.168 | 285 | 302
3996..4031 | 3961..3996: -6.167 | 328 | 258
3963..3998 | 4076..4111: -5.985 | 261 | 234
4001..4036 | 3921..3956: -6.257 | 329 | 307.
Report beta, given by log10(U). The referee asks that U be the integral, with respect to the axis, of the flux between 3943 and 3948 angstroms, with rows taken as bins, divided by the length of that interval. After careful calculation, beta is 0.944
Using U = 8.8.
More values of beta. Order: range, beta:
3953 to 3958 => 0.922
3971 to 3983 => 0.818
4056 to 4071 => 0.956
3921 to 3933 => 0.956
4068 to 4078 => 0.940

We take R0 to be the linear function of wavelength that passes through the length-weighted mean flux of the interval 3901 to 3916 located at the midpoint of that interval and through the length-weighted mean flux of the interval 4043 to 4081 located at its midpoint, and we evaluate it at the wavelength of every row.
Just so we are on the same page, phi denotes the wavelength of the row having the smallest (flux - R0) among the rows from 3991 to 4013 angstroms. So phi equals 3997.0 angstroms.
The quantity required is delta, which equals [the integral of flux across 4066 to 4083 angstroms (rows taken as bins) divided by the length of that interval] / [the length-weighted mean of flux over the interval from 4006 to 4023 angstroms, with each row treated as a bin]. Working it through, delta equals 0.91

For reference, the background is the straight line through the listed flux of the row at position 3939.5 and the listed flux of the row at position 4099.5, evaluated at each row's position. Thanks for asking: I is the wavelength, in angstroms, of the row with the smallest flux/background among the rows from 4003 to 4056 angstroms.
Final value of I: 4004.5 angstroms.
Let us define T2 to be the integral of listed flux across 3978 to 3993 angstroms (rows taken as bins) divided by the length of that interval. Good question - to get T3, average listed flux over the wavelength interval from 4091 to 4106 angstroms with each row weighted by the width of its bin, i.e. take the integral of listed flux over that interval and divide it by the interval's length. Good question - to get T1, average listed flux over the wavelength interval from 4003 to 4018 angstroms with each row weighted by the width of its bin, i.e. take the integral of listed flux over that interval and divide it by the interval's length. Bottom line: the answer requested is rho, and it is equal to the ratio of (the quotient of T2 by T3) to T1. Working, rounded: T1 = 9.30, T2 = 8.1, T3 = 5.9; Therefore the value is 0.149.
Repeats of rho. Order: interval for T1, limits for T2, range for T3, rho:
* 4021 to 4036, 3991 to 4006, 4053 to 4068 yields 0.101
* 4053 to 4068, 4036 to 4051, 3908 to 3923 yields 0.117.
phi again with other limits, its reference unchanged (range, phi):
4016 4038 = 4017.0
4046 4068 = 4059.5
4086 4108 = 4104.5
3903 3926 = 3919.5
